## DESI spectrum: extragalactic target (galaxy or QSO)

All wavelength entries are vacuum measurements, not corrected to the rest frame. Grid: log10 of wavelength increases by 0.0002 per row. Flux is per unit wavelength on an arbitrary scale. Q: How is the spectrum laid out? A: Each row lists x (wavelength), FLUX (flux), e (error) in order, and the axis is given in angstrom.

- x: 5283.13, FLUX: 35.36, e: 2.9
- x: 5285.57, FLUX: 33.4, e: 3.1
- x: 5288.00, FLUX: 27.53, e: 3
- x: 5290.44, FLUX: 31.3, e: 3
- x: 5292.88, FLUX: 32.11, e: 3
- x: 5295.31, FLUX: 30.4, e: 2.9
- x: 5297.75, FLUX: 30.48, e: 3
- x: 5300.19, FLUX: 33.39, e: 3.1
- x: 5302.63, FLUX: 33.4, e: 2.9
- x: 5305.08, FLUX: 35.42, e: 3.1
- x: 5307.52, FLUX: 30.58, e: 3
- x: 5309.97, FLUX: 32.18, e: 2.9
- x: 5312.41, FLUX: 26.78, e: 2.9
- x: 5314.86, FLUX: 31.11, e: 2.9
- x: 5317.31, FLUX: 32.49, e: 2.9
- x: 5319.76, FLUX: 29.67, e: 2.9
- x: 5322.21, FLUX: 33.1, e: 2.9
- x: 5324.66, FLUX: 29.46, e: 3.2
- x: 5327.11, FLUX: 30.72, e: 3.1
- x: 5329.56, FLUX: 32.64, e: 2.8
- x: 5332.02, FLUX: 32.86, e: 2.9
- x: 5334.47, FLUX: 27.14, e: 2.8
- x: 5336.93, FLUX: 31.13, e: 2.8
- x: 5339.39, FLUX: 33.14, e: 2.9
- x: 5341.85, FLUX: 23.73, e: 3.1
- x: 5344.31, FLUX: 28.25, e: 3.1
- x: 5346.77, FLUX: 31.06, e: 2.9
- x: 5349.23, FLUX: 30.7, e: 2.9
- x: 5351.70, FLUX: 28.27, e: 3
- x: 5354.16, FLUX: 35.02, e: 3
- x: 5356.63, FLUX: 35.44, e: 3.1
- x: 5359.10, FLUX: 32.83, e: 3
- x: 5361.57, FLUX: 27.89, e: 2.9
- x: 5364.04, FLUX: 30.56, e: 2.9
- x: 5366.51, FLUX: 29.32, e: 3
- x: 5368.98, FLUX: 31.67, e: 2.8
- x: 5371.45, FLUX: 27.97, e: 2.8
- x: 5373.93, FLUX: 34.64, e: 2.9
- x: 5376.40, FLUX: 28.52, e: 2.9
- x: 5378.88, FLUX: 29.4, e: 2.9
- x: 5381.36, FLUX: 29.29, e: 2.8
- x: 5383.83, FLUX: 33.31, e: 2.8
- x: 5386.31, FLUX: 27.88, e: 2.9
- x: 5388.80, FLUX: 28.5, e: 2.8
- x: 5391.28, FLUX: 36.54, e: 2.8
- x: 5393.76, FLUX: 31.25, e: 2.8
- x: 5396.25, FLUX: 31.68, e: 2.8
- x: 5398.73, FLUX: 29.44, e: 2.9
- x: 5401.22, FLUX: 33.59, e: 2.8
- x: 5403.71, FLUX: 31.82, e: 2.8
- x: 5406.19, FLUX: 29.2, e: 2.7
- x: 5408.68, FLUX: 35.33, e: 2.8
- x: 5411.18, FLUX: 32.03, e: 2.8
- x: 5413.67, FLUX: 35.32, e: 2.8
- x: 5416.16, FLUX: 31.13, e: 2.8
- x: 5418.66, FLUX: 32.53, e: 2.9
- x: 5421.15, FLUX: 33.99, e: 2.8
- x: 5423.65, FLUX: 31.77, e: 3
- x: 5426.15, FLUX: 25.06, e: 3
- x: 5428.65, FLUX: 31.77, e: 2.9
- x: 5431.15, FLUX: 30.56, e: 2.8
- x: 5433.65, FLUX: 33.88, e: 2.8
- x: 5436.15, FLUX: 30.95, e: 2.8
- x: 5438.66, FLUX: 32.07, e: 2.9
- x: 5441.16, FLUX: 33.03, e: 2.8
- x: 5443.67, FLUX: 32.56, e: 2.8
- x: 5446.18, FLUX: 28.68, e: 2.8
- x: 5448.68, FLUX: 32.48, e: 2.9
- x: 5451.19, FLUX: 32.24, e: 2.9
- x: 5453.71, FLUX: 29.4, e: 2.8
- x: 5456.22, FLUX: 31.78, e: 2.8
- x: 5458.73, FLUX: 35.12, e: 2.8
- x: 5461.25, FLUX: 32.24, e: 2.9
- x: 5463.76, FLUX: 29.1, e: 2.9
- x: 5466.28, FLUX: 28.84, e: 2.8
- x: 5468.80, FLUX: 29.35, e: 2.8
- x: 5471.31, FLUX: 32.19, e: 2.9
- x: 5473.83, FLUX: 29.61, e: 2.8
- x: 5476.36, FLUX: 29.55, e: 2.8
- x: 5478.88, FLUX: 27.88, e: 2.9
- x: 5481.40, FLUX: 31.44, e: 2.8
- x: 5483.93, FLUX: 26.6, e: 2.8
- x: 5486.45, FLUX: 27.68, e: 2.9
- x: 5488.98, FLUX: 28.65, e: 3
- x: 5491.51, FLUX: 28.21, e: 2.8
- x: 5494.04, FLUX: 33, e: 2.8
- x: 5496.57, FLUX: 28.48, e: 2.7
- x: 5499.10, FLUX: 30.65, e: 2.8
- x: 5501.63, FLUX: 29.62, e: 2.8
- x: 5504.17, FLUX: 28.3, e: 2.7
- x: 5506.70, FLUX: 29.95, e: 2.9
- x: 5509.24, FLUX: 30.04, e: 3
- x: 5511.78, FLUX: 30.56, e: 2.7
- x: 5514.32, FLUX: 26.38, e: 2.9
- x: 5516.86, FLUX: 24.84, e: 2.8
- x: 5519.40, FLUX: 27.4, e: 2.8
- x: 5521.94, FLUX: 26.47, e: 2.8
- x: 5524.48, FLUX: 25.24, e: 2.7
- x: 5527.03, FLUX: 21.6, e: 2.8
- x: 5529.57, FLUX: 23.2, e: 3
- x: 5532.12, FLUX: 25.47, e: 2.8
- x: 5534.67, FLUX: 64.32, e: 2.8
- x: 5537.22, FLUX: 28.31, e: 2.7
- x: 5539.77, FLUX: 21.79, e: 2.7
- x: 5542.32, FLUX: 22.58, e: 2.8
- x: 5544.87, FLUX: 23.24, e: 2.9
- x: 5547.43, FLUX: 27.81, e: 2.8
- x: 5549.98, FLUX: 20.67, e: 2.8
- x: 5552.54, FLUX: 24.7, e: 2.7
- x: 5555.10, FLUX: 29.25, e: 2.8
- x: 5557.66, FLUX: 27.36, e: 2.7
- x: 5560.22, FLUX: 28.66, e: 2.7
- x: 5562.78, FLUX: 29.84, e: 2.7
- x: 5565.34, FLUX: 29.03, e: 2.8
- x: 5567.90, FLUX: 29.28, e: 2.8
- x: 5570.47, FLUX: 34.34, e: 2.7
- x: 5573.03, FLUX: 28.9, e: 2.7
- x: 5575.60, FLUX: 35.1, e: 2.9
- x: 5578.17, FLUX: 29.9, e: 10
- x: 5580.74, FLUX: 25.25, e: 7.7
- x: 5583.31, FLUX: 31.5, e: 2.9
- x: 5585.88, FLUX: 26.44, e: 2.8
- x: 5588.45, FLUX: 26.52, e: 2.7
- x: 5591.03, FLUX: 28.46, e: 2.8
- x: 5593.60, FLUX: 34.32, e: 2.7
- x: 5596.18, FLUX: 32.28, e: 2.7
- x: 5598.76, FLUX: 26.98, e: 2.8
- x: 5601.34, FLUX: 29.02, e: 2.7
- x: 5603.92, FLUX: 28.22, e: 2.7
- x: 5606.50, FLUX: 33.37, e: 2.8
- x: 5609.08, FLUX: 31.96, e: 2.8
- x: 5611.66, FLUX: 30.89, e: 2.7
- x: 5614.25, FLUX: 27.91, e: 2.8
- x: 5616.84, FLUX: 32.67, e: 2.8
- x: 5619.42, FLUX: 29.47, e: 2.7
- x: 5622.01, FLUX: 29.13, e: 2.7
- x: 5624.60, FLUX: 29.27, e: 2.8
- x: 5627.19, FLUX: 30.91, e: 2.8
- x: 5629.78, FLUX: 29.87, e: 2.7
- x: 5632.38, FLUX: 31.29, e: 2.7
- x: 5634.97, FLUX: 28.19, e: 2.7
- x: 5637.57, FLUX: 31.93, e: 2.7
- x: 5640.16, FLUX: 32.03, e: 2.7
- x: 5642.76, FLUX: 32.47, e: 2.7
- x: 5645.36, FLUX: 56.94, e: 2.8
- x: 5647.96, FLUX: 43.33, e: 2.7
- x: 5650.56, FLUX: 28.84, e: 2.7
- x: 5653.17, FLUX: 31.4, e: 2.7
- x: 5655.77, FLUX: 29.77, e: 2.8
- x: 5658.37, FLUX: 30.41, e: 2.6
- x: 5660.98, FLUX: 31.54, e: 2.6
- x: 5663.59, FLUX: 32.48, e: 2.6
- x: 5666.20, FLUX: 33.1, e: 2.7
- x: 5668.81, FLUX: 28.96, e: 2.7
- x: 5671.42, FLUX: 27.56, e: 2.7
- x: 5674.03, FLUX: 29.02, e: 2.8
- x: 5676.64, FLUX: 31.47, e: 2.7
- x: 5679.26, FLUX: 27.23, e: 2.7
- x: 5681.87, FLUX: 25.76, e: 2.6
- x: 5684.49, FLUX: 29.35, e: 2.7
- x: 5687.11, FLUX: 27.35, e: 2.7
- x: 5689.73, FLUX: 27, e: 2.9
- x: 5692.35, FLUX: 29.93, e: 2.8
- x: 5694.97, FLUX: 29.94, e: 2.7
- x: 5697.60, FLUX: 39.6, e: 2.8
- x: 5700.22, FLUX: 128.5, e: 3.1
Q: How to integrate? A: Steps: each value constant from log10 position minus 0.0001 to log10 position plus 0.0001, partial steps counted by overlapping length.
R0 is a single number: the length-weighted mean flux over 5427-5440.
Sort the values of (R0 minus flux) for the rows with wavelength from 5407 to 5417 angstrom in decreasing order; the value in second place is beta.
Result -0.4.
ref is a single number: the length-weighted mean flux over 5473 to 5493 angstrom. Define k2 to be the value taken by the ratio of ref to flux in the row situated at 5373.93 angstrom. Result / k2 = 0.83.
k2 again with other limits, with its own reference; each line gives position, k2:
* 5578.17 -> 0.96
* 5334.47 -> 1.06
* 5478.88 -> 1.03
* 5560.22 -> 1.00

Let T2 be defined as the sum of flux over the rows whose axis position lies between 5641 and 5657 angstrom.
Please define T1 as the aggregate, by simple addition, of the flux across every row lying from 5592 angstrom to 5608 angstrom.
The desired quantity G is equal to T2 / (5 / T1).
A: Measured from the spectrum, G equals 8206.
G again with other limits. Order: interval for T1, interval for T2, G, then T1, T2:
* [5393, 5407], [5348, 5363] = 7111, 187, 190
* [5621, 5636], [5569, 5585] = 6610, 179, 185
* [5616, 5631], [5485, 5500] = 6407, 181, 177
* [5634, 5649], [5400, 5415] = 8874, 225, 197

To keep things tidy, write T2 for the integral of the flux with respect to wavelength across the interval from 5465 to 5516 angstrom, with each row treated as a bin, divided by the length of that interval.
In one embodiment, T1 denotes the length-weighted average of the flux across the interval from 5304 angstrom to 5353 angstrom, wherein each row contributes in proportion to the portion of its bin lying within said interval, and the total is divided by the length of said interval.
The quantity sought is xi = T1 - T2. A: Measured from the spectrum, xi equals 1.2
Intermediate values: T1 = 30.5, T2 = 29.3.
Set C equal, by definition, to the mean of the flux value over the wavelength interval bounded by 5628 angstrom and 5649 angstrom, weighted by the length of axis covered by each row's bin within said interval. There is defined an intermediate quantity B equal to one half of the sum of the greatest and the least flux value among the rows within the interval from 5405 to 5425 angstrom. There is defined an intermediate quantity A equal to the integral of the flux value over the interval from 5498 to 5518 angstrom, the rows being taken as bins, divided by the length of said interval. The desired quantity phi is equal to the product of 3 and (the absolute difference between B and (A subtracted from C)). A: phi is 76.5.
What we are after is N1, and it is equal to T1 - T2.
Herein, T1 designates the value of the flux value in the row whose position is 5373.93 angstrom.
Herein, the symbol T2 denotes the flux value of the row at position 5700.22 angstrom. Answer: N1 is -93.9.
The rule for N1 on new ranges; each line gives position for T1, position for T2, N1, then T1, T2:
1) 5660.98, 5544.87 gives 8.3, 31.54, 23.24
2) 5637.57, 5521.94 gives 5.5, 31.93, 26.47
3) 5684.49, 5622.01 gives 0.2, 29.35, 29.13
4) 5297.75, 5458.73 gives -4.6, 30.48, 35.12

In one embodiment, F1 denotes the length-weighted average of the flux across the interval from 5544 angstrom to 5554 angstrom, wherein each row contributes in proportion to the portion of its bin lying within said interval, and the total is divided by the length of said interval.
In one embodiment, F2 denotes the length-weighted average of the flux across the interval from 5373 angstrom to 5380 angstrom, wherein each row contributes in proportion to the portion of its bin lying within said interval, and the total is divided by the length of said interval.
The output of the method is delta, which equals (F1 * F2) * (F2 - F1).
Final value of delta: 4837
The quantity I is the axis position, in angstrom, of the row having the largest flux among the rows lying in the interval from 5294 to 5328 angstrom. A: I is 5305.08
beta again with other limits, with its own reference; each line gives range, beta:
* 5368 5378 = 3.1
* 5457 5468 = 2.6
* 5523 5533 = 8.5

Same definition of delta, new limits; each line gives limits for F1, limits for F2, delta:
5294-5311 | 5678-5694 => -3985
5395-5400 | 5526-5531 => -5517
